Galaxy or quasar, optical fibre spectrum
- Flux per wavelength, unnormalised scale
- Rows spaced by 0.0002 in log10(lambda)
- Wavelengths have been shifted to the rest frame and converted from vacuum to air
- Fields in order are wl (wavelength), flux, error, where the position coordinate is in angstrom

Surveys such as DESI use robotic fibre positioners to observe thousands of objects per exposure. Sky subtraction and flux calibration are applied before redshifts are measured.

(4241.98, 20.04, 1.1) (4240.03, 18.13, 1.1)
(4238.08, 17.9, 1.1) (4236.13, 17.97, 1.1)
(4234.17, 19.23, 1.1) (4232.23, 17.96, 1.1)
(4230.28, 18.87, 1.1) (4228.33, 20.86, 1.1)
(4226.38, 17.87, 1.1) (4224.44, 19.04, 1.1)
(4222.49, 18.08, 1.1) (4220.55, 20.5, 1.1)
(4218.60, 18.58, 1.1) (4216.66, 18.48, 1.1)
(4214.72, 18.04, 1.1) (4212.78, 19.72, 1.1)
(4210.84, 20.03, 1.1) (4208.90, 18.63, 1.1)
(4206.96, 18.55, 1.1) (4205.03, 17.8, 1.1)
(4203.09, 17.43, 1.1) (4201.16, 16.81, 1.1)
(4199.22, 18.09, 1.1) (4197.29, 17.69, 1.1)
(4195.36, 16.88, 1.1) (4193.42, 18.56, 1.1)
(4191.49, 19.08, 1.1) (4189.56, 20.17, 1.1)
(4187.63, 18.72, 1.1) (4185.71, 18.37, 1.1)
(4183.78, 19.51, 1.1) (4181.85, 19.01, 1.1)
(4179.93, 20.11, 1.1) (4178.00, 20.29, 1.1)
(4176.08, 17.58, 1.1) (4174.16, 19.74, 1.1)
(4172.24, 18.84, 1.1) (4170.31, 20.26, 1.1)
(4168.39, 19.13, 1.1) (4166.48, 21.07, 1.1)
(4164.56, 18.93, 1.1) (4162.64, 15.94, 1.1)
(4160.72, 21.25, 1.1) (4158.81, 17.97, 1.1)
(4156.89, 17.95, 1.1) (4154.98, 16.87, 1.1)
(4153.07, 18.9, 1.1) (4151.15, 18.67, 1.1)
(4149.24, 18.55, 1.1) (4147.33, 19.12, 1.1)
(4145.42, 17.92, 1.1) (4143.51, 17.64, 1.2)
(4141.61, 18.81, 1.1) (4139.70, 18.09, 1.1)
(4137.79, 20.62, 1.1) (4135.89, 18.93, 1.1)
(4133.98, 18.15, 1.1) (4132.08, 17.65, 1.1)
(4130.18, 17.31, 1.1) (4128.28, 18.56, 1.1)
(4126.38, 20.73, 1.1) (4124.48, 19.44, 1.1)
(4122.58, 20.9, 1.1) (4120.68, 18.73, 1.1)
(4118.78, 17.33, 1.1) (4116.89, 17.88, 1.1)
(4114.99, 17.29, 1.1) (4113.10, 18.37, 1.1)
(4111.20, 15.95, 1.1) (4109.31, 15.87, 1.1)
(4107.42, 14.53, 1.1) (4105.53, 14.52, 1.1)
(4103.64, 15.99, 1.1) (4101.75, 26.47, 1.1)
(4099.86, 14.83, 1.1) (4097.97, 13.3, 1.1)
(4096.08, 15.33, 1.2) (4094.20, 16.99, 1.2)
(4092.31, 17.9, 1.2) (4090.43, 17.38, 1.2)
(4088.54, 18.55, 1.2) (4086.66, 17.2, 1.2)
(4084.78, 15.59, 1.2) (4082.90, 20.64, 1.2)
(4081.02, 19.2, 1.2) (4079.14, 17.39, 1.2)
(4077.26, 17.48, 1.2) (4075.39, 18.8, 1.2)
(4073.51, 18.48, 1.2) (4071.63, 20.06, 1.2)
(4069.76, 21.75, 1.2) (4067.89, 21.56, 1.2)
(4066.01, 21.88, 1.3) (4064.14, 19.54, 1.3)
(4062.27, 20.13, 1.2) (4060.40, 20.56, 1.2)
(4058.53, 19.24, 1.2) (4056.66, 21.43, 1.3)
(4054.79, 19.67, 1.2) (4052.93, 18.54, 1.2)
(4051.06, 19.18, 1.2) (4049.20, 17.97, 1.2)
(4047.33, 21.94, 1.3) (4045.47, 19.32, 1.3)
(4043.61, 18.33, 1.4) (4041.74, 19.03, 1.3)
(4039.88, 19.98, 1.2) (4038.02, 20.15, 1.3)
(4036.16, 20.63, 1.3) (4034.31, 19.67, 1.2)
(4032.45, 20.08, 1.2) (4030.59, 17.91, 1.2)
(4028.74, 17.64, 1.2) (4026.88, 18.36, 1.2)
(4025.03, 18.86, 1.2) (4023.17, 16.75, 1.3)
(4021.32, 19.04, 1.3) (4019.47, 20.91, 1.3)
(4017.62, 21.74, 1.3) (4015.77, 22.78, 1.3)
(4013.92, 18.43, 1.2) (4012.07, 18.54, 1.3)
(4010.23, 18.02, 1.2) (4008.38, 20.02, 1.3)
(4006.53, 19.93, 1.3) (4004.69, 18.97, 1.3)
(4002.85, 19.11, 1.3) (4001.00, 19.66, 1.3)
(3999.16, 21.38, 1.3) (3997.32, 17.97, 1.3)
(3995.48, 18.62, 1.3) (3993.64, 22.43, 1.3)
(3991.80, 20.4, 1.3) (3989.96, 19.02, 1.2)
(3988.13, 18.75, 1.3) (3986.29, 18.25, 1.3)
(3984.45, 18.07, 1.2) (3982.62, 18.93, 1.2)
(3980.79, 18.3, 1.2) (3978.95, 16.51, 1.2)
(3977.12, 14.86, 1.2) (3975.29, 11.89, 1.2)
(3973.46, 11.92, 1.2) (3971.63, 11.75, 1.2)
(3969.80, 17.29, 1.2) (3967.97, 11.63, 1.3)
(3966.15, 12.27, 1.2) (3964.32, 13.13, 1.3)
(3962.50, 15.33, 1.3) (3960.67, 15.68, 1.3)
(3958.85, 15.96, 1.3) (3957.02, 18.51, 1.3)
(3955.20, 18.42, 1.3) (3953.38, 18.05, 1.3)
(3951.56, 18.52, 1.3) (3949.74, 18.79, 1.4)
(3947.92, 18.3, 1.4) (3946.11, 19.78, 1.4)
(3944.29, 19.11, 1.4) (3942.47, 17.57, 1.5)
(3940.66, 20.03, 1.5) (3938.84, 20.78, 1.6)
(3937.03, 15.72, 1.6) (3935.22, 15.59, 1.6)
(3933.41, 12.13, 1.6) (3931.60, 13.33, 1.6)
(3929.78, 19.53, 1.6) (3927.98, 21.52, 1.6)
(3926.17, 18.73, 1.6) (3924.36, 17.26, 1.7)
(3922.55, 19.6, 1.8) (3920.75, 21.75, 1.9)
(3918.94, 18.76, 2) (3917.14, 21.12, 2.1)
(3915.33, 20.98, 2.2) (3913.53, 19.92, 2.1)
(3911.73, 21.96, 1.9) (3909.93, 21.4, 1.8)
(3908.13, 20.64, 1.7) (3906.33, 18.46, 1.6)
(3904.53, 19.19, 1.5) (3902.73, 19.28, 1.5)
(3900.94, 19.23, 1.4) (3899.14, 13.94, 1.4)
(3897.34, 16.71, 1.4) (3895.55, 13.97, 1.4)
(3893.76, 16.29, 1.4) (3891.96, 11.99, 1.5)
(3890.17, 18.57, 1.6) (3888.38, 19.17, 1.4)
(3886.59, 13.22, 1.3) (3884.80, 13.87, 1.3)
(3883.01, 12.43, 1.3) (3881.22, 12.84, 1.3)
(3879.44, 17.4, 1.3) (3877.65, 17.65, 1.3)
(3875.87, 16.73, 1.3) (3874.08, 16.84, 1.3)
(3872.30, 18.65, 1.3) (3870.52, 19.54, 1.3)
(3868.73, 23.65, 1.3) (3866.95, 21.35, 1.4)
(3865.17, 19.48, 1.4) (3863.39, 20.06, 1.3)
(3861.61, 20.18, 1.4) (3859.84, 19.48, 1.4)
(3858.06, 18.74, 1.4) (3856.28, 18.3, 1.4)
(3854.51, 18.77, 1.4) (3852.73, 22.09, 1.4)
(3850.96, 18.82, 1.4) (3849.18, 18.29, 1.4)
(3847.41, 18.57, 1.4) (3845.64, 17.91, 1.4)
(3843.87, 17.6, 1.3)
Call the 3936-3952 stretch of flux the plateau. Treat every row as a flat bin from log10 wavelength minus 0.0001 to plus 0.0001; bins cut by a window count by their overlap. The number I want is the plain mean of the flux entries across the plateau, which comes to 18.7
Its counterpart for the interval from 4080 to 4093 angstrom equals 18.1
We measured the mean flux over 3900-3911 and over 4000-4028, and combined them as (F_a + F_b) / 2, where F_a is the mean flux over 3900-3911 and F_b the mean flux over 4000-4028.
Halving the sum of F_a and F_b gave 19.6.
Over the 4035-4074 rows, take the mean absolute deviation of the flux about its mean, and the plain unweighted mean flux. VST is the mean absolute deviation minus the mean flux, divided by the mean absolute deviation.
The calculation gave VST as -19.2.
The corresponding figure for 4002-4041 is -16.2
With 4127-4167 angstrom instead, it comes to -19.0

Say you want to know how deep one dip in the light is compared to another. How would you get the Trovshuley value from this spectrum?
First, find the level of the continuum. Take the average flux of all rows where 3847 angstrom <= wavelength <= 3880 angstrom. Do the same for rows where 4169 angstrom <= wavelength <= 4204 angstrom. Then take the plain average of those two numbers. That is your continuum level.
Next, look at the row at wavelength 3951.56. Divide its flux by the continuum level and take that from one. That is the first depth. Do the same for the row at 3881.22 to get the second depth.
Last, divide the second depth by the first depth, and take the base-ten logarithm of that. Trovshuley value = 1.1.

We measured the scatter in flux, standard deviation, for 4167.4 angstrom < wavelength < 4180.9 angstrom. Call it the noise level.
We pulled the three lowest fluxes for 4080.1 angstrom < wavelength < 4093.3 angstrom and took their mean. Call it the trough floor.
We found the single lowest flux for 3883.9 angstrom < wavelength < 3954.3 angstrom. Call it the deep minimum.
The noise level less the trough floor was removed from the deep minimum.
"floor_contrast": 28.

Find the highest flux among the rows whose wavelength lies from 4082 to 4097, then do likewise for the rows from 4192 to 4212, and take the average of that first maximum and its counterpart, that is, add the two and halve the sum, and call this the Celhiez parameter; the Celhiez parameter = 20.3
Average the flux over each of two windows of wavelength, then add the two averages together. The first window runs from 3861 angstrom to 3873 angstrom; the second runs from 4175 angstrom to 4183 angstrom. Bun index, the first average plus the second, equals 39.7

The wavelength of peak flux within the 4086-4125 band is 4101.75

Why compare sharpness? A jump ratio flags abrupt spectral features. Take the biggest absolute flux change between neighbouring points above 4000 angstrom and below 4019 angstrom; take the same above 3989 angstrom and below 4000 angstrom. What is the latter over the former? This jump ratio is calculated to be 0.9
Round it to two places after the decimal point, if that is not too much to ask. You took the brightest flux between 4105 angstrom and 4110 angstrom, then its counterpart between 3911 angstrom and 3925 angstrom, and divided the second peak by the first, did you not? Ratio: 1.38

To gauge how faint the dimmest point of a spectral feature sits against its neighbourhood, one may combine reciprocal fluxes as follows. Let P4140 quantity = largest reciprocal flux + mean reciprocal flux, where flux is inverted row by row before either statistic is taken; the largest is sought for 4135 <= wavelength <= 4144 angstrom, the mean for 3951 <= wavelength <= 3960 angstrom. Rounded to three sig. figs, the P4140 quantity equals 0.113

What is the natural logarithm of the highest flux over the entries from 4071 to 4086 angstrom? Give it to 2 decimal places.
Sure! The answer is 3.03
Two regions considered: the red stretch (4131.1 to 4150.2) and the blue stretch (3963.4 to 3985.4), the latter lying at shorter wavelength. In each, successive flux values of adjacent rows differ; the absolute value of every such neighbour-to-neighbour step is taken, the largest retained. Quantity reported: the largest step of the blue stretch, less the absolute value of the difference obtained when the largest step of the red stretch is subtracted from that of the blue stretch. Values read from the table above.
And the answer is 2.5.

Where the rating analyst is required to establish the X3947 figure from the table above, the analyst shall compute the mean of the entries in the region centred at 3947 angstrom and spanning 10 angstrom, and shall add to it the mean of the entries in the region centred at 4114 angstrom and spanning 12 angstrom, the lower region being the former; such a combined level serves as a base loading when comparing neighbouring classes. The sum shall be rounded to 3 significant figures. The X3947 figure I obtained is 35.8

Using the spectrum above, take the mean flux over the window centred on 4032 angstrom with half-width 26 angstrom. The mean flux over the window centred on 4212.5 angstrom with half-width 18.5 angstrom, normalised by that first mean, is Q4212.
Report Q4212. 0.95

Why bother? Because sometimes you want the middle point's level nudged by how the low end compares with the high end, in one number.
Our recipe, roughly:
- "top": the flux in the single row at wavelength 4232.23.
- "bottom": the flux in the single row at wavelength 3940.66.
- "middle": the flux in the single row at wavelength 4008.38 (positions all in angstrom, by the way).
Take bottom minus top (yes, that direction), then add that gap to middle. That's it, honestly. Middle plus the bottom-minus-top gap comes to 22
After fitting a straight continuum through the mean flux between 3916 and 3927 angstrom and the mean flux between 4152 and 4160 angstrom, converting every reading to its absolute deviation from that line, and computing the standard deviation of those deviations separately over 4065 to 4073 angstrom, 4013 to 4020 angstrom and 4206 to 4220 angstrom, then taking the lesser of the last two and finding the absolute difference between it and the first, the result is 0.1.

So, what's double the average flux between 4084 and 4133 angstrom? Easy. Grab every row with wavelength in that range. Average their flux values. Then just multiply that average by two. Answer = 35.0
